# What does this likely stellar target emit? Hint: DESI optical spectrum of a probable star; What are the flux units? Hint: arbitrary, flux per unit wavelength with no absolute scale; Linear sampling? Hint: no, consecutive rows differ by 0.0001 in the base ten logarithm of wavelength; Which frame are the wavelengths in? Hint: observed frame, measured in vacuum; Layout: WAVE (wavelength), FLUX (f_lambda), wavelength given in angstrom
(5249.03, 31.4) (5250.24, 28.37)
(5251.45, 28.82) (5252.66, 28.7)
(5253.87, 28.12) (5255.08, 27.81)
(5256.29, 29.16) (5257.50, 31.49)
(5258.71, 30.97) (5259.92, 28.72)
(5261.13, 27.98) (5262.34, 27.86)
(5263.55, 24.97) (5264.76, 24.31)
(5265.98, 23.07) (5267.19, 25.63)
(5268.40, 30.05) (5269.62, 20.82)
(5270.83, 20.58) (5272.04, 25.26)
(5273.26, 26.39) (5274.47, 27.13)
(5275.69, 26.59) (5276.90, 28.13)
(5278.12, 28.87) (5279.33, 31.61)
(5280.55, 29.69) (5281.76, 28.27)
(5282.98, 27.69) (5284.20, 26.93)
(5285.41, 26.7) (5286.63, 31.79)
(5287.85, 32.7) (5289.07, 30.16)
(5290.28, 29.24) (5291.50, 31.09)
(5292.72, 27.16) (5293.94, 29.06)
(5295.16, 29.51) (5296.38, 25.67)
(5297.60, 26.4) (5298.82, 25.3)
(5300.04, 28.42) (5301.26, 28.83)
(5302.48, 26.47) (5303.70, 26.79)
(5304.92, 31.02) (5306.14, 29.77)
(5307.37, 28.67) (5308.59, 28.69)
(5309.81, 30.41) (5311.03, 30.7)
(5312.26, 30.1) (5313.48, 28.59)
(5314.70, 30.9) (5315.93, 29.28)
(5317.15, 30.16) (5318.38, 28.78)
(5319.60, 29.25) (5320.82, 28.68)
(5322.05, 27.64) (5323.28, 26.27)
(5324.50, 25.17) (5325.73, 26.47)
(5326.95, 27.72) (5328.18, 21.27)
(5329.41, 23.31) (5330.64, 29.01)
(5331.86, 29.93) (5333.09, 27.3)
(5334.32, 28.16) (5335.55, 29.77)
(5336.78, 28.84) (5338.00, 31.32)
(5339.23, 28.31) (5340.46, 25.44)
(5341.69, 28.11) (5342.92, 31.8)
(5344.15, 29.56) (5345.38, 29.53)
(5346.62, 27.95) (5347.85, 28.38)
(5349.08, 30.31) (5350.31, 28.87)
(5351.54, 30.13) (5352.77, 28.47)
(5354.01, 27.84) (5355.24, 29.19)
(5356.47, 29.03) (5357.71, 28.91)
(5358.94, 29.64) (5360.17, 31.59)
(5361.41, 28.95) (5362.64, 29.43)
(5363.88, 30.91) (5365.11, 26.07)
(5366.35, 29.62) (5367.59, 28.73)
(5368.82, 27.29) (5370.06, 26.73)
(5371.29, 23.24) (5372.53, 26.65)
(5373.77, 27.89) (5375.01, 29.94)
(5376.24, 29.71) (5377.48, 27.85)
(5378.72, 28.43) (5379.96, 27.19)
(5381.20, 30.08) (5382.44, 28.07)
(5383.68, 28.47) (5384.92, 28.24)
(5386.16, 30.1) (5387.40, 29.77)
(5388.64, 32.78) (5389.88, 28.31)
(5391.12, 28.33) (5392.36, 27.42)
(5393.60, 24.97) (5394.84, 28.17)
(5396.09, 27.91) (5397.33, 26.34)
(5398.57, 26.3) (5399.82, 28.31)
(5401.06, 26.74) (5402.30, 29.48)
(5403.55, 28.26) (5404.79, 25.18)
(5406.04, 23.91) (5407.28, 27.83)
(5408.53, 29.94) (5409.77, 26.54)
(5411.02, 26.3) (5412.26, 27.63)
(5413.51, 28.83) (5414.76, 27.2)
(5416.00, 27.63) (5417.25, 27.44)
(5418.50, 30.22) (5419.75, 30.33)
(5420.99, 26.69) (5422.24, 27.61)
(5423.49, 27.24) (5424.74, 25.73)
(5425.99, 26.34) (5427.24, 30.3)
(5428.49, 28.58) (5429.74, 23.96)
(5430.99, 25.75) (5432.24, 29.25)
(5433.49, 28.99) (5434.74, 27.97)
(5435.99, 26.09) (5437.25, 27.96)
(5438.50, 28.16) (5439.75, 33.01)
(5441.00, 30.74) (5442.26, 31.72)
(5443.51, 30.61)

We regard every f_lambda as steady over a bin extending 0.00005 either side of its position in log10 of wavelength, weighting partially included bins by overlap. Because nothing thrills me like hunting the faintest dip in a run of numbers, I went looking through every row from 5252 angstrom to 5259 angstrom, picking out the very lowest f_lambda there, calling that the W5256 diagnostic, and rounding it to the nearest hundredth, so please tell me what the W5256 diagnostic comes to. 27.81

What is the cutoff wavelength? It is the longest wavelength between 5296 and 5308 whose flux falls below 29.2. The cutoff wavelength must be 5307.37 angstrom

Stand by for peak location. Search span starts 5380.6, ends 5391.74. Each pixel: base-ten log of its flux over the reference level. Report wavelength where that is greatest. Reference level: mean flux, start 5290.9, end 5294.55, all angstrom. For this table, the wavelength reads 5388.64 angstrom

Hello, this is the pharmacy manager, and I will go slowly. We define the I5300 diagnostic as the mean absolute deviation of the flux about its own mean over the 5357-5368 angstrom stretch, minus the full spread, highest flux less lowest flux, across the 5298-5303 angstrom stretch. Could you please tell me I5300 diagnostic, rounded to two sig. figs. -2.5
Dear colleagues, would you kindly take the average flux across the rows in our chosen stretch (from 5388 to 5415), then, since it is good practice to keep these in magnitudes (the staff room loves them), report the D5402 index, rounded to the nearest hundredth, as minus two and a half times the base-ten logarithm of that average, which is -3.60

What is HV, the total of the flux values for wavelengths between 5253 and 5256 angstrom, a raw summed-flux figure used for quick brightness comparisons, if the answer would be 56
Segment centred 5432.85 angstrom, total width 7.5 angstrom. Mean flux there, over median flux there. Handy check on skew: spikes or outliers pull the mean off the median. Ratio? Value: 1.00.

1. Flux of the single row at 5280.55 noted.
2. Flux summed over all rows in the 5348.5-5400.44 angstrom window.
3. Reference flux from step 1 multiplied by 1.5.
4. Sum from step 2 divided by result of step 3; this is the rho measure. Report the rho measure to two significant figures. 27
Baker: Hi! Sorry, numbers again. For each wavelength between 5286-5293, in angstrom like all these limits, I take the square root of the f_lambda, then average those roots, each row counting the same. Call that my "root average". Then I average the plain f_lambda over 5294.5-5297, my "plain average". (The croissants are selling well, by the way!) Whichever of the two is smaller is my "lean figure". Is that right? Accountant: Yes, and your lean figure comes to 5.5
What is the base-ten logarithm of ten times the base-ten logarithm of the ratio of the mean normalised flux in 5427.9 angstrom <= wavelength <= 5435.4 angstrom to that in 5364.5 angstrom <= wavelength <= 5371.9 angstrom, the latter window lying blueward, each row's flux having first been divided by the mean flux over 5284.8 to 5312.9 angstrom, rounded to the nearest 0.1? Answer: -1.1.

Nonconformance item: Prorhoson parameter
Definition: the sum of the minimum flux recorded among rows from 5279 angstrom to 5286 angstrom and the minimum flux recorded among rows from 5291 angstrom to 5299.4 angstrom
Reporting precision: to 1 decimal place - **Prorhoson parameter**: 52.0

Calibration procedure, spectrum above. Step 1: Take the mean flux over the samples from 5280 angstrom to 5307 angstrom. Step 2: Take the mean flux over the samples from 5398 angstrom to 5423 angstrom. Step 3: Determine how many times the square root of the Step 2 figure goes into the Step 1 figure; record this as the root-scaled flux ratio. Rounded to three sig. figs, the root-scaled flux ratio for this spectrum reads 5.44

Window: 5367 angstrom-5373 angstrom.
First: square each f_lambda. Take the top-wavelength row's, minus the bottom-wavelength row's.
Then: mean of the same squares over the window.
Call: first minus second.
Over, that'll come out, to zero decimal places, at -822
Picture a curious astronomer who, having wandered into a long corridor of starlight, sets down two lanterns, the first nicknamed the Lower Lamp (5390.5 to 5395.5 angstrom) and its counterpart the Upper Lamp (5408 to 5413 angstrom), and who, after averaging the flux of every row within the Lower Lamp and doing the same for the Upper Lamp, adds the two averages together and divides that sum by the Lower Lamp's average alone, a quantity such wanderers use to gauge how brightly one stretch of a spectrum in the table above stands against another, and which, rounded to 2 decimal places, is 2.01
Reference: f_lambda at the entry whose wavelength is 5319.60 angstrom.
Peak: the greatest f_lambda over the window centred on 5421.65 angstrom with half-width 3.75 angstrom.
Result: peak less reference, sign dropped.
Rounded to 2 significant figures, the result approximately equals 1.1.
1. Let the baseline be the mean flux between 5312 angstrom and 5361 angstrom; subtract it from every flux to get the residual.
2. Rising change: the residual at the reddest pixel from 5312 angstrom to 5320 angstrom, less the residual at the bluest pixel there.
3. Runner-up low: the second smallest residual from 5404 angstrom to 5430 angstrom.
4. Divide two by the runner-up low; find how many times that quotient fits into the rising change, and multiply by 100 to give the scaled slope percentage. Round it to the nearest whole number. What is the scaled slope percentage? 194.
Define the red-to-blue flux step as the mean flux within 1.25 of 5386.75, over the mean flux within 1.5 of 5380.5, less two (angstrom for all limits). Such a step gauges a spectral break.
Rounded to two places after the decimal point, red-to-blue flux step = -0.95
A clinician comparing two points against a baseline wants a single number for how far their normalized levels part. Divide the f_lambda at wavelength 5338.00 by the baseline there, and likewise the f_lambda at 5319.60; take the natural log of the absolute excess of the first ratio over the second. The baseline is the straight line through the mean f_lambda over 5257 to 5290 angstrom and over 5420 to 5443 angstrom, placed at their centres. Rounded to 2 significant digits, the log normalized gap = -2.6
